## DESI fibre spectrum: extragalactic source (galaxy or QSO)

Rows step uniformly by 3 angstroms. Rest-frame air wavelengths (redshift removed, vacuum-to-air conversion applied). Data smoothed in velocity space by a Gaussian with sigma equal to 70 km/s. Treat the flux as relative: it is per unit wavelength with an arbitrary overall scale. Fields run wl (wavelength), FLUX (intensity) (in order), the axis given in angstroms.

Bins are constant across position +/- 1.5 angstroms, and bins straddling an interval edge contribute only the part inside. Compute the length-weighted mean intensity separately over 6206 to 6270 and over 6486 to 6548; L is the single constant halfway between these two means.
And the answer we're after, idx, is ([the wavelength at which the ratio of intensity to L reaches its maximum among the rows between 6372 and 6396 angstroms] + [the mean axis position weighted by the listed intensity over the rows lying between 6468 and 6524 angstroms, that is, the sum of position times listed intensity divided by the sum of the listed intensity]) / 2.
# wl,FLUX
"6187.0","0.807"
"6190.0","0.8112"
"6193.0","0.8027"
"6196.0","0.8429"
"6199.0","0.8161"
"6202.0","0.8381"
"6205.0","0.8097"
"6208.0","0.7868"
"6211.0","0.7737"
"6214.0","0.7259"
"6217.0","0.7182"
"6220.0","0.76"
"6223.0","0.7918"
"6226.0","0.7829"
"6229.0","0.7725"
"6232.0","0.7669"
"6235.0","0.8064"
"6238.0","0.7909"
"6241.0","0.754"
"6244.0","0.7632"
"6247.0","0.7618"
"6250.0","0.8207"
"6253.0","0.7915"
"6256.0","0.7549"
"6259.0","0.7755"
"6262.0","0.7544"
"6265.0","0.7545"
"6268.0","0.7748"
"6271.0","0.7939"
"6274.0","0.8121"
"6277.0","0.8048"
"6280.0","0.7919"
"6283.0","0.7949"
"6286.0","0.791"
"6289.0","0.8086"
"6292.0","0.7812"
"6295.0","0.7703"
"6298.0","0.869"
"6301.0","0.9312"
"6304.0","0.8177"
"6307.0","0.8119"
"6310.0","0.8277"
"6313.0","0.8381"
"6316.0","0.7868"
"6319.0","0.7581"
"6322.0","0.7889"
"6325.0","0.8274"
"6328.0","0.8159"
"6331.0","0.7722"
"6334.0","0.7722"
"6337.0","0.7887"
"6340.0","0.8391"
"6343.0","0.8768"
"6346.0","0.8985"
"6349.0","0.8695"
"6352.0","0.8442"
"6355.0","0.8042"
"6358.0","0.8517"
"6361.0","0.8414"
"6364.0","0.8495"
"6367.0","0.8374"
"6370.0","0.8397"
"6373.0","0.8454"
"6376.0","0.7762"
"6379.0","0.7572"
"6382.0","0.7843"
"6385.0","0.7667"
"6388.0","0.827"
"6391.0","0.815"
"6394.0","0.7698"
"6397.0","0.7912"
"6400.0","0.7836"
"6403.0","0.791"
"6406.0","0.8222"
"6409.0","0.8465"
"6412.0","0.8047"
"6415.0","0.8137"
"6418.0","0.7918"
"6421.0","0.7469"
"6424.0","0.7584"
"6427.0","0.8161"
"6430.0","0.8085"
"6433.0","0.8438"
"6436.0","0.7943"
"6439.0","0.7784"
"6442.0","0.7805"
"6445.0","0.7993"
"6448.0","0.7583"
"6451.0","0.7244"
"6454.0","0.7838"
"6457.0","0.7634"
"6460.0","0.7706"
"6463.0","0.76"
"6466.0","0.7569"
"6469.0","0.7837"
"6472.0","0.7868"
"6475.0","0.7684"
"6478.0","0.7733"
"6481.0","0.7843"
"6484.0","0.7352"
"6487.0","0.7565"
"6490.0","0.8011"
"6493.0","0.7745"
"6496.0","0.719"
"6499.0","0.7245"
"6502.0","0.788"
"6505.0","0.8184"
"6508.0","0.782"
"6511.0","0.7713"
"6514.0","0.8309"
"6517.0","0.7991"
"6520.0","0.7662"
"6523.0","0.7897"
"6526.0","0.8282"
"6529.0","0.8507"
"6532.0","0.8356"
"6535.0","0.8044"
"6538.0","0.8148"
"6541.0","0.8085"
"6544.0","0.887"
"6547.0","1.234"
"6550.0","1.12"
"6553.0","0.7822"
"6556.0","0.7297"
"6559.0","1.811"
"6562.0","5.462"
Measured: 6434.6 angstroms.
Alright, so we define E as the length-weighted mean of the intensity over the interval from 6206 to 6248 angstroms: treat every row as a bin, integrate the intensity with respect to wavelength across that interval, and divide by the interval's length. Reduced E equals 0.769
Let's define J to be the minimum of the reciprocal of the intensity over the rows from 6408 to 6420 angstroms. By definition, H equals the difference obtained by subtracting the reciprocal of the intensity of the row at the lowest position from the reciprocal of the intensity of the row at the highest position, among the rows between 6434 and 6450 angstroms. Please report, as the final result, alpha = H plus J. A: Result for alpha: 1.24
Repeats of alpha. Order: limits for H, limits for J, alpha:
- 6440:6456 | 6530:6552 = 0.80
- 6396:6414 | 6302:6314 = 1.17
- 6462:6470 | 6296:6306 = 1.03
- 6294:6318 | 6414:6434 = 1.16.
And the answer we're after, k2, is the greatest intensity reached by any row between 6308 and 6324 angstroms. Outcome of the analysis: 0.8381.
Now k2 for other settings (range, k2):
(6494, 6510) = 0.8184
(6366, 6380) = 0.8454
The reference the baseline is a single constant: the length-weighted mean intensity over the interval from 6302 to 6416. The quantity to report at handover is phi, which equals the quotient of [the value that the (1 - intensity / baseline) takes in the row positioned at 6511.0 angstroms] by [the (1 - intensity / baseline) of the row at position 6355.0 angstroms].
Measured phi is 4.03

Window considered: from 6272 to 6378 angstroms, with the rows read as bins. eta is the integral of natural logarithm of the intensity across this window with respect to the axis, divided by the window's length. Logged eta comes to -0.199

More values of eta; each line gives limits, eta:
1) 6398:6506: -0.248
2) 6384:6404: -0.233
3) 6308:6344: -0.216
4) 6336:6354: -0.160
